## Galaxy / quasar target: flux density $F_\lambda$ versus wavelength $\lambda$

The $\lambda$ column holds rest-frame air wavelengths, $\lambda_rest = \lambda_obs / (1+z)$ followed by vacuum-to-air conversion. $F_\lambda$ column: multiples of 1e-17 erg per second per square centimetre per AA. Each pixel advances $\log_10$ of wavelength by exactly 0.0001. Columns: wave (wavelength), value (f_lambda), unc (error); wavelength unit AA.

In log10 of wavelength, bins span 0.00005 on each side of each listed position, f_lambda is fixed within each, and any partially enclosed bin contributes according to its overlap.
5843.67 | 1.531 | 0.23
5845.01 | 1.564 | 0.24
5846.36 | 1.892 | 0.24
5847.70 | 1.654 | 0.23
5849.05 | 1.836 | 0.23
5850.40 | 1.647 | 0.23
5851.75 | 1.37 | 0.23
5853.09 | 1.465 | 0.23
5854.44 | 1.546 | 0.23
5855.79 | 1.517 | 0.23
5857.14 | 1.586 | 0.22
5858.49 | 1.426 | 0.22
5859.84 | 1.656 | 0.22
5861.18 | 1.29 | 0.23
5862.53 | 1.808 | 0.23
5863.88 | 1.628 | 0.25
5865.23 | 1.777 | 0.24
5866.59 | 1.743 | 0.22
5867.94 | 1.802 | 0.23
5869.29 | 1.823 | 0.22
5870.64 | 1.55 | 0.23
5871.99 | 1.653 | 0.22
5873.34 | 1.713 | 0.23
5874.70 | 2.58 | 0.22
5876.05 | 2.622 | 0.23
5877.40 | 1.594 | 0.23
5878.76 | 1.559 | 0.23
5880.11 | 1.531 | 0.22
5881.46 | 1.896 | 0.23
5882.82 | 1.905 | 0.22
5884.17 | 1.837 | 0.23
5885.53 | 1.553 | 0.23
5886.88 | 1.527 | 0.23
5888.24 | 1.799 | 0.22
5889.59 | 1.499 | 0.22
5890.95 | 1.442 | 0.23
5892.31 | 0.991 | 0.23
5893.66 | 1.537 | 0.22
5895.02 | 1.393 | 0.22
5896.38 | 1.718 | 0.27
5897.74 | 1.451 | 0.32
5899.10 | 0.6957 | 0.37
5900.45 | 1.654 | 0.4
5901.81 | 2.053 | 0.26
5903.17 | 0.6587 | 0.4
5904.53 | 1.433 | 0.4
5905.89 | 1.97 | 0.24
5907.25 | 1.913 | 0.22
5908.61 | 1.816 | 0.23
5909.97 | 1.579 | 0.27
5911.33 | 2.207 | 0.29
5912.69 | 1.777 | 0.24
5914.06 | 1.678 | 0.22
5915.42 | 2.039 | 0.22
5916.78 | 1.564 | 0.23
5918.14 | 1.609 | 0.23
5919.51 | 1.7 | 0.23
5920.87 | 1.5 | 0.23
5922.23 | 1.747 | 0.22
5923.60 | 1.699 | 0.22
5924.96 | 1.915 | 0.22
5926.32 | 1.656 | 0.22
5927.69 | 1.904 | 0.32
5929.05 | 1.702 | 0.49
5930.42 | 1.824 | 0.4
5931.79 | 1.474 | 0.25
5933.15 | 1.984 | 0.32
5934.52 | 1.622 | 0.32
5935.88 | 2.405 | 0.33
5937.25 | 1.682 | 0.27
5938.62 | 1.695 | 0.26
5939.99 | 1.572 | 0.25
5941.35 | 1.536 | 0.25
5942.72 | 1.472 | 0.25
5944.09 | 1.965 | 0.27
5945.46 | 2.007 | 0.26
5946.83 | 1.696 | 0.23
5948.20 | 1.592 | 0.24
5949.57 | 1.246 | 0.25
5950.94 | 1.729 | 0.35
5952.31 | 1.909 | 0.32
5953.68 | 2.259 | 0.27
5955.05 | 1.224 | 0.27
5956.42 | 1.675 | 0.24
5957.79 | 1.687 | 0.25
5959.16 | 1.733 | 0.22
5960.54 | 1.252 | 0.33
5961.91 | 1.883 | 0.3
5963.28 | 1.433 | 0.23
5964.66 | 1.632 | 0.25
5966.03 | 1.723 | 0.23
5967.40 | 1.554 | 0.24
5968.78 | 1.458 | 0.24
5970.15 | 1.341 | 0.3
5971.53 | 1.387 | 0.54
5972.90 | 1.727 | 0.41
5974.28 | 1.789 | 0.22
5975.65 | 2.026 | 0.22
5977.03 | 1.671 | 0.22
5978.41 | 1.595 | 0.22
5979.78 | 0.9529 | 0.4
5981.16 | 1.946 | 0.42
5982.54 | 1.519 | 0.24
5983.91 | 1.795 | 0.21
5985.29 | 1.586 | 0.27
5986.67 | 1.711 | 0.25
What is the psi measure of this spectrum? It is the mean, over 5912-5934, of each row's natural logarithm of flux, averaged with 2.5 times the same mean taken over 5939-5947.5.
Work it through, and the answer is 0.934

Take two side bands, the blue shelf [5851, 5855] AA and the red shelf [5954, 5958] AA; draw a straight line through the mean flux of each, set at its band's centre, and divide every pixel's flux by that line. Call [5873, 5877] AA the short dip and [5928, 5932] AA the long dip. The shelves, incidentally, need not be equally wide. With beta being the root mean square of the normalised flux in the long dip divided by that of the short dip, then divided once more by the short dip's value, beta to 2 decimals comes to 0.44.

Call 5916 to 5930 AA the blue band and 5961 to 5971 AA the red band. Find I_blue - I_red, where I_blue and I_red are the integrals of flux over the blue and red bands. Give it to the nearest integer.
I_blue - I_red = 8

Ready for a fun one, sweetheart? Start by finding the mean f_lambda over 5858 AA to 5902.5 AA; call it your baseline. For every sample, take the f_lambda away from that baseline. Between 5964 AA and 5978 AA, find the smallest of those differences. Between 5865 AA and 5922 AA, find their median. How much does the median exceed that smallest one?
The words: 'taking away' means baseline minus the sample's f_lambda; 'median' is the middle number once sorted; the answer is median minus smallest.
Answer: 0.36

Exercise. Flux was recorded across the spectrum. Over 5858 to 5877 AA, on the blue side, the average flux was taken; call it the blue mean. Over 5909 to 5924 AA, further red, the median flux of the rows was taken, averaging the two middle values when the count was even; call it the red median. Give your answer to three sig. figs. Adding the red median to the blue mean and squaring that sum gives 12.2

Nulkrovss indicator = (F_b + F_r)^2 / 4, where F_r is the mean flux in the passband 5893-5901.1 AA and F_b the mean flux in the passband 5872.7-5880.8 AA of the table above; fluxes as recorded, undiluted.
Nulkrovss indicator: 2.79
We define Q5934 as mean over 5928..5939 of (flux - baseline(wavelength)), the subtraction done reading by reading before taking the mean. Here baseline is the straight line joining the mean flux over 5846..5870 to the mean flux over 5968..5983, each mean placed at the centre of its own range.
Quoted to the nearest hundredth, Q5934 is 0.20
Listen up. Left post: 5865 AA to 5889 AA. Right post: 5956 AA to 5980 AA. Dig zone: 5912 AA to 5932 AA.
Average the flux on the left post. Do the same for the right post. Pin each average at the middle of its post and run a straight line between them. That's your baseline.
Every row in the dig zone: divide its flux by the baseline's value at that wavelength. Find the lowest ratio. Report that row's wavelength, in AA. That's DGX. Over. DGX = 5931.79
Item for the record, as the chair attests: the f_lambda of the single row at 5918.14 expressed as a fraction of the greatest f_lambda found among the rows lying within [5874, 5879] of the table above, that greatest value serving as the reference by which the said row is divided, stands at 0.61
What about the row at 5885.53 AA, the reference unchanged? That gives 0.59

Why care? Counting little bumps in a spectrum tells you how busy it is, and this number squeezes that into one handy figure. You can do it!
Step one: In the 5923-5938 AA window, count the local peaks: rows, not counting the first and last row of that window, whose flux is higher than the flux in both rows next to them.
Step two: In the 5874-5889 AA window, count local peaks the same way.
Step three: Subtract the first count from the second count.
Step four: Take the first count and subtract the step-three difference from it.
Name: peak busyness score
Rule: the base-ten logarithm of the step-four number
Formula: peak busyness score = 0.9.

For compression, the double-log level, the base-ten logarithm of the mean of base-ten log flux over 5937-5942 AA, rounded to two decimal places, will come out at -0.68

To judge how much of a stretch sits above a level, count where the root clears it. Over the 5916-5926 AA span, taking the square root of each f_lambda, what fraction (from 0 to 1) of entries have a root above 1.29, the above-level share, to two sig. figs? 0.57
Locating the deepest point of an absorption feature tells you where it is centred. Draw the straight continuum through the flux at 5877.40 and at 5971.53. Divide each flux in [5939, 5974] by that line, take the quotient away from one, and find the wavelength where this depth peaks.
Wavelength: 5955.05 AA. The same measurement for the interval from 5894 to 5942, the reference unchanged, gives 5903.17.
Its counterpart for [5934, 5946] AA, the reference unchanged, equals 5942.72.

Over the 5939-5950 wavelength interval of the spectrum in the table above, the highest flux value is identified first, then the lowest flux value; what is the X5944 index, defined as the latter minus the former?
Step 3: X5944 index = -0.8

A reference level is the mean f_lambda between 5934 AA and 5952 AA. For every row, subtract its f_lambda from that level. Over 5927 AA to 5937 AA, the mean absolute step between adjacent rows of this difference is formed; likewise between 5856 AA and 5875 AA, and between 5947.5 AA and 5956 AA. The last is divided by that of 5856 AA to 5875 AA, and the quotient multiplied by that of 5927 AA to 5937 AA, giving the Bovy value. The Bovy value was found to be 0.8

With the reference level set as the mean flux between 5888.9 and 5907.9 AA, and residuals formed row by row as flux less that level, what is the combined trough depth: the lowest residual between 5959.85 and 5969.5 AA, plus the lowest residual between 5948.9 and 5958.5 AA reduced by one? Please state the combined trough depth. -1.44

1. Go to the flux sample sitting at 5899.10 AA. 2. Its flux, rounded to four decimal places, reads 0.6957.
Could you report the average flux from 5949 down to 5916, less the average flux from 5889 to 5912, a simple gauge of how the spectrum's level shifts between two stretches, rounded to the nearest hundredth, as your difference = 0.20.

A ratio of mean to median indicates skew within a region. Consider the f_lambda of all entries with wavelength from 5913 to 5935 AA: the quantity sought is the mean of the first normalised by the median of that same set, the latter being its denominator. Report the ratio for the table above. 1.016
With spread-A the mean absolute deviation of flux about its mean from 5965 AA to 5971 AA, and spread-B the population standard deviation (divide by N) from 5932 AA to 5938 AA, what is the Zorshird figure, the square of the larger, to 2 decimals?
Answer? 0.10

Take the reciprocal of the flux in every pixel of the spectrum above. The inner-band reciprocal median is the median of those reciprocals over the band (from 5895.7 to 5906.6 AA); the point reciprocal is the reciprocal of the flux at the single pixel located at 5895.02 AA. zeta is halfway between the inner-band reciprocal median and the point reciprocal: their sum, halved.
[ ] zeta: 0.68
